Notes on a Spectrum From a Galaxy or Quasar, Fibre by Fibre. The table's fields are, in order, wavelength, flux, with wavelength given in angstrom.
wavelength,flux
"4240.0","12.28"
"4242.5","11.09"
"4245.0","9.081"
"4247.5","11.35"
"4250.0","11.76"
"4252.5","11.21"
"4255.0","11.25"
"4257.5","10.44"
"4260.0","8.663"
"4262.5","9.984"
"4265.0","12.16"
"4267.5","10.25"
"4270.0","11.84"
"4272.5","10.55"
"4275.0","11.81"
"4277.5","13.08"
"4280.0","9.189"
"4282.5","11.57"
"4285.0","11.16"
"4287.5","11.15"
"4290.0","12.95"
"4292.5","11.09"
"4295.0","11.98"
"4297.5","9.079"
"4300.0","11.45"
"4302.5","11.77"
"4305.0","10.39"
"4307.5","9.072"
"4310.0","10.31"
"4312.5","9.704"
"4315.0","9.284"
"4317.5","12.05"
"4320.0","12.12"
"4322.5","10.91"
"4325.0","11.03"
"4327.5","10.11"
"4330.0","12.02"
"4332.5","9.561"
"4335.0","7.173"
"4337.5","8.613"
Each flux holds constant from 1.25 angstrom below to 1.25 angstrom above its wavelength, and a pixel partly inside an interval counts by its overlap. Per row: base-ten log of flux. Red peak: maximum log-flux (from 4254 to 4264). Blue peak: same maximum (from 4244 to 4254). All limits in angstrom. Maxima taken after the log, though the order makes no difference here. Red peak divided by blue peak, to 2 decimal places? 0.98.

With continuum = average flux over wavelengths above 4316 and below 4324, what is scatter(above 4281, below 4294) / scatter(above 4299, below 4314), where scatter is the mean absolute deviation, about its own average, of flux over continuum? 0.71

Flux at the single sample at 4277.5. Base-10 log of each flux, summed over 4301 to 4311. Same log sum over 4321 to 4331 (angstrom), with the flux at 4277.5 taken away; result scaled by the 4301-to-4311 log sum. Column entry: -2.20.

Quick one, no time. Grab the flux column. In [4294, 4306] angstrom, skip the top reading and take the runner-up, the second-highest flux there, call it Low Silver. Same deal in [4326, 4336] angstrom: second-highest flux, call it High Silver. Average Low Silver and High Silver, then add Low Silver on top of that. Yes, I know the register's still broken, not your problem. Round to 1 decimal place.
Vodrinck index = 22.7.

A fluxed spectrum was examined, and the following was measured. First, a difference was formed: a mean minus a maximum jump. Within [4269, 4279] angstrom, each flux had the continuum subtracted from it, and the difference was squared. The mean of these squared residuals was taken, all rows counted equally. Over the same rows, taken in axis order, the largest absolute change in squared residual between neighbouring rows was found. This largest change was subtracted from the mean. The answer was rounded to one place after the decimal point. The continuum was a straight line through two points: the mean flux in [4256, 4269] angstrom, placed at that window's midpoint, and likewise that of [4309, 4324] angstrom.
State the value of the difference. -2.3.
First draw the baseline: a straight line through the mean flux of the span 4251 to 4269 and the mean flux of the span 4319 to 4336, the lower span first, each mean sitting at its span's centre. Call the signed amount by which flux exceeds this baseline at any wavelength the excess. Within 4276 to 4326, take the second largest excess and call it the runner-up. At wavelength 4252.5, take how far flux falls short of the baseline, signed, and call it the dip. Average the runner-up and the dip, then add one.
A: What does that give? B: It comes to 1.91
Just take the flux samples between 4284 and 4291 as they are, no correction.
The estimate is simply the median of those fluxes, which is 11.2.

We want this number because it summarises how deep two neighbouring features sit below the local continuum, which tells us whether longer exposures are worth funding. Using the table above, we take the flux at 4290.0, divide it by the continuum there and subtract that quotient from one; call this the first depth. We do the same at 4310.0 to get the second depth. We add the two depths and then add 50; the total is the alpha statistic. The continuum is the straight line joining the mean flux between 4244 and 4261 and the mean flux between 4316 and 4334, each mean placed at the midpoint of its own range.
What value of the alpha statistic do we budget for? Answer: 49.9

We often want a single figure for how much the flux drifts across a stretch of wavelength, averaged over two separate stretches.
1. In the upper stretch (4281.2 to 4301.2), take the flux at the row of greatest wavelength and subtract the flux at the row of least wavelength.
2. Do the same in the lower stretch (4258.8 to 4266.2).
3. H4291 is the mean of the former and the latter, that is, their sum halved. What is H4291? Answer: 1.69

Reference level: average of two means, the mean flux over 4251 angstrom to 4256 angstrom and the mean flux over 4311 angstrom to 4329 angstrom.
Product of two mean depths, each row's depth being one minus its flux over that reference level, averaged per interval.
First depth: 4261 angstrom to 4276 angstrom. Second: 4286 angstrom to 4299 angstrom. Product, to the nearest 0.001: 0.000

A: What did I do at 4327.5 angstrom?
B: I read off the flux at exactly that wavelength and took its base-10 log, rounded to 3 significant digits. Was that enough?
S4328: 1.00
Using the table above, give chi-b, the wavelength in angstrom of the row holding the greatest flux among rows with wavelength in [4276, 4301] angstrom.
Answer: 4277.5 angstrom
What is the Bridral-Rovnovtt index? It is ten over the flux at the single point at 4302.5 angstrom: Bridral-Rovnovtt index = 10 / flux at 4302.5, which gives 0.85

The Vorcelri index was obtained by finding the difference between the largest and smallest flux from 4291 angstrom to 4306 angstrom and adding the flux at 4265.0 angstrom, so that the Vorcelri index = 15.1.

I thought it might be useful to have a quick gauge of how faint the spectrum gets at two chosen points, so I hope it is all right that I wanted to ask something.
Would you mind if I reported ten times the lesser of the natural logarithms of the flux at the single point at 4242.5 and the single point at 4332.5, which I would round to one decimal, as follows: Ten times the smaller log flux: 22.6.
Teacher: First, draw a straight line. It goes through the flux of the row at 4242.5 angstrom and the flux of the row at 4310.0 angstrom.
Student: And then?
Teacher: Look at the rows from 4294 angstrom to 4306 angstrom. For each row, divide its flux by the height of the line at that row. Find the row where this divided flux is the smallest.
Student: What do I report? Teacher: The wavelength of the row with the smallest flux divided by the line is 4297.5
